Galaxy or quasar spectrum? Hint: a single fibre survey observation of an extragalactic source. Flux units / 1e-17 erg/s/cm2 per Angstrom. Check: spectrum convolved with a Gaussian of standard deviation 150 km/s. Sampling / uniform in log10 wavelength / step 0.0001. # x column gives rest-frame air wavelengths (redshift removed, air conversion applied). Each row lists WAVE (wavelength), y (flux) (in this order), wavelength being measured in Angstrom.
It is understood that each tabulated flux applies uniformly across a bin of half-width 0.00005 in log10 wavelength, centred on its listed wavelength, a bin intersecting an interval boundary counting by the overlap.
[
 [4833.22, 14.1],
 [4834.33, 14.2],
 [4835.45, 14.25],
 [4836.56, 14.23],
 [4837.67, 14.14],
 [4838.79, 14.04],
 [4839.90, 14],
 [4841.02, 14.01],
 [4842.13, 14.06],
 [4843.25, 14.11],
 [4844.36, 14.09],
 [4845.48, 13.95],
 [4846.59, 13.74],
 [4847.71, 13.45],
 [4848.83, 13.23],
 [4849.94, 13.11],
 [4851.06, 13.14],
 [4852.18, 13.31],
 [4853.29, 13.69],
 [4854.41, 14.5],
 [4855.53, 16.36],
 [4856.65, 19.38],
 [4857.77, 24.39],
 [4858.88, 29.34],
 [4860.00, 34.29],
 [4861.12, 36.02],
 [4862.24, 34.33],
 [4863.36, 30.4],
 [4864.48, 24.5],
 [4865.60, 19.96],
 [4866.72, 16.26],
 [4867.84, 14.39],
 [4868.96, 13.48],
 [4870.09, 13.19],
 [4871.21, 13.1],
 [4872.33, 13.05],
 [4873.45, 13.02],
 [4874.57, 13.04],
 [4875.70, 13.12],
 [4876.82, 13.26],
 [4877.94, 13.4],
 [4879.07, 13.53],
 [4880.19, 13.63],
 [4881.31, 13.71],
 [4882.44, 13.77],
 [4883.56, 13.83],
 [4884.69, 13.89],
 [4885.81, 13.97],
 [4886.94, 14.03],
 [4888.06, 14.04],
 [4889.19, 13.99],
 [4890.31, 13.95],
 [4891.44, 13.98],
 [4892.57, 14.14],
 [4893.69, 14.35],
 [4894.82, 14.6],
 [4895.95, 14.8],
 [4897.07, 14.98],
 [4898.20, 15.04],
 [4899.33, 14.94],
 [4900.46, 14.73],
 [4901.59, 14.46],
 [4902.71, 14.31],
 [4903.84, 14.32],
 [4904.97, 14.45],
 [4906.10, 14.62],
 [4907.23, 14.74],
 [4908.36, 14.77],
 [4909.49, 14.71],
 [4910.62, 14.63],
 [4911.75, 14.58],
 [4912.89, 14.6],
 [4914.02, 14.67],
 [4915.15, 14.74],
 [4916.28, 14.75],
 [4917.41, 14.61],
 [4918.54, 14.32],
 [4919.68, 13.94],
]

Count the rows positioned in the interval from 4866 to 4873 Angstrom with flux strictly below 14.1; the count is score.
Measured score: 4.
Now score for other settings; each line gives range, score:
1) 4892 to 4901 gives 0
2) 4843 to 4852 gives 7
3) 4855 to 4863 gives 0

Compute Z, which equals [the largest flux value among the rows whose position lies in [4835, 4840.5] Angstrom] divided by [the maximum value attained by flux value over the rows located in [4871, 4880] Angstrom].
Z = 1.05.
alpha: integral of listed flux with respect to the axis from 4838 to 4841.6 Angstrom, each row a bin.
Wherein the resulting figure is 50.5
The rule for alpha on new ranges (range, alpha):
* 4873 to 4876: 39.1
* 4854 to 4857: 50.0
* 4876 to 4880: 53.6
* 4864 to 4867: 61.5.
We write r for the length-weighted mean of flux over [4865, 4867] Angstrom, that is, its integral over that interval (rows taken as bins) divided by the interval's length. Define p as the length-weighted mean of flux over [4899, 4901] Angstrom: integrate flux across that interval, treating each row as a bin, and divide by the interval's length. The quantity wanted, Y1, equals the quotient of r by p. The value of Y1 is 1.25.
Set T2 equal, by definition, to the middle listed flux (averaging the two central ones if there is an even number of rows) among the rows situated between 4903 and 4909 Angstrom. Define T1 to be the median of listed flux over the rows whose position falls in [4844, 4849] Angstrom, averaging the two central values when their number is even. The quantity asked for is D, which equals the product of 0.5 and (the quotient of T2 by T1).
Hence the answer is 0.53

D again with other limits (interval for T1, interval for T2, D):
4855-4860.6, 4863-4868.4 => 0.41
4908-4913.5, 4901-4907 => 0.49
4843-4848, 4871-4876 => 0.47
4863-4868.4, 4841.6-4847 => 0.35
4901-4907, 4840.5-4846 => 0.49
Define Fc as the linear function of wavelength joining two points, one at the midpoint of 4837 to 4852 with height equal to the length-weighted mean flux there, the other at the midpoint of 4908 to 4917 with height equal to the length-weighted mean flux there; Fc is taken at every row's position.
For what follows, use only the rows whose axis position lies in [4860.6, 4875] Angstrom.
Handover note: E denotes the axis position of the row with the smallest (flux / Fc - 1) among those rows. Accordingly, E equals 4873.45 Angstrom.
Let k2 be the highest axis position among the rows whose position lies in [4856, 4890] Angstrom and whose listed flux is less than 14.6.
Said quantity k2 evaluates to 4889.19 Angstrom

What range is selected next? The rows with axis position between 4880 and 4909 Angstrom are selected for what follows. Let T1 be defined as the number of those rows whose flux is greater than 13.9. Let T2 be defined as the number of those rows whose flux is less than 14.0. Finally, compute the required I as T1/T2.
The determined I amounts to 2.3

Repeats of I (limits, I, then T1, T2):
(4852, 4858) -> 2.0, 4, 2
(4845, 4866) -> 1.5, 12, 8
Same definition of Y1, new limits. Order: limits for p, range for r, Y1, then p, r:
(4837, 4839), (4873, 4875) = 0.93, 14.1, 13.0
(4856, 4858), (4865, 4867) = 0.87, 21.2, 18.5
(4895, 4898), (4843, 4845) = 0.95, 14.9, 14.1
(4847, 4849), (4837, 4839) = 1.06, 13.3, 14.1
